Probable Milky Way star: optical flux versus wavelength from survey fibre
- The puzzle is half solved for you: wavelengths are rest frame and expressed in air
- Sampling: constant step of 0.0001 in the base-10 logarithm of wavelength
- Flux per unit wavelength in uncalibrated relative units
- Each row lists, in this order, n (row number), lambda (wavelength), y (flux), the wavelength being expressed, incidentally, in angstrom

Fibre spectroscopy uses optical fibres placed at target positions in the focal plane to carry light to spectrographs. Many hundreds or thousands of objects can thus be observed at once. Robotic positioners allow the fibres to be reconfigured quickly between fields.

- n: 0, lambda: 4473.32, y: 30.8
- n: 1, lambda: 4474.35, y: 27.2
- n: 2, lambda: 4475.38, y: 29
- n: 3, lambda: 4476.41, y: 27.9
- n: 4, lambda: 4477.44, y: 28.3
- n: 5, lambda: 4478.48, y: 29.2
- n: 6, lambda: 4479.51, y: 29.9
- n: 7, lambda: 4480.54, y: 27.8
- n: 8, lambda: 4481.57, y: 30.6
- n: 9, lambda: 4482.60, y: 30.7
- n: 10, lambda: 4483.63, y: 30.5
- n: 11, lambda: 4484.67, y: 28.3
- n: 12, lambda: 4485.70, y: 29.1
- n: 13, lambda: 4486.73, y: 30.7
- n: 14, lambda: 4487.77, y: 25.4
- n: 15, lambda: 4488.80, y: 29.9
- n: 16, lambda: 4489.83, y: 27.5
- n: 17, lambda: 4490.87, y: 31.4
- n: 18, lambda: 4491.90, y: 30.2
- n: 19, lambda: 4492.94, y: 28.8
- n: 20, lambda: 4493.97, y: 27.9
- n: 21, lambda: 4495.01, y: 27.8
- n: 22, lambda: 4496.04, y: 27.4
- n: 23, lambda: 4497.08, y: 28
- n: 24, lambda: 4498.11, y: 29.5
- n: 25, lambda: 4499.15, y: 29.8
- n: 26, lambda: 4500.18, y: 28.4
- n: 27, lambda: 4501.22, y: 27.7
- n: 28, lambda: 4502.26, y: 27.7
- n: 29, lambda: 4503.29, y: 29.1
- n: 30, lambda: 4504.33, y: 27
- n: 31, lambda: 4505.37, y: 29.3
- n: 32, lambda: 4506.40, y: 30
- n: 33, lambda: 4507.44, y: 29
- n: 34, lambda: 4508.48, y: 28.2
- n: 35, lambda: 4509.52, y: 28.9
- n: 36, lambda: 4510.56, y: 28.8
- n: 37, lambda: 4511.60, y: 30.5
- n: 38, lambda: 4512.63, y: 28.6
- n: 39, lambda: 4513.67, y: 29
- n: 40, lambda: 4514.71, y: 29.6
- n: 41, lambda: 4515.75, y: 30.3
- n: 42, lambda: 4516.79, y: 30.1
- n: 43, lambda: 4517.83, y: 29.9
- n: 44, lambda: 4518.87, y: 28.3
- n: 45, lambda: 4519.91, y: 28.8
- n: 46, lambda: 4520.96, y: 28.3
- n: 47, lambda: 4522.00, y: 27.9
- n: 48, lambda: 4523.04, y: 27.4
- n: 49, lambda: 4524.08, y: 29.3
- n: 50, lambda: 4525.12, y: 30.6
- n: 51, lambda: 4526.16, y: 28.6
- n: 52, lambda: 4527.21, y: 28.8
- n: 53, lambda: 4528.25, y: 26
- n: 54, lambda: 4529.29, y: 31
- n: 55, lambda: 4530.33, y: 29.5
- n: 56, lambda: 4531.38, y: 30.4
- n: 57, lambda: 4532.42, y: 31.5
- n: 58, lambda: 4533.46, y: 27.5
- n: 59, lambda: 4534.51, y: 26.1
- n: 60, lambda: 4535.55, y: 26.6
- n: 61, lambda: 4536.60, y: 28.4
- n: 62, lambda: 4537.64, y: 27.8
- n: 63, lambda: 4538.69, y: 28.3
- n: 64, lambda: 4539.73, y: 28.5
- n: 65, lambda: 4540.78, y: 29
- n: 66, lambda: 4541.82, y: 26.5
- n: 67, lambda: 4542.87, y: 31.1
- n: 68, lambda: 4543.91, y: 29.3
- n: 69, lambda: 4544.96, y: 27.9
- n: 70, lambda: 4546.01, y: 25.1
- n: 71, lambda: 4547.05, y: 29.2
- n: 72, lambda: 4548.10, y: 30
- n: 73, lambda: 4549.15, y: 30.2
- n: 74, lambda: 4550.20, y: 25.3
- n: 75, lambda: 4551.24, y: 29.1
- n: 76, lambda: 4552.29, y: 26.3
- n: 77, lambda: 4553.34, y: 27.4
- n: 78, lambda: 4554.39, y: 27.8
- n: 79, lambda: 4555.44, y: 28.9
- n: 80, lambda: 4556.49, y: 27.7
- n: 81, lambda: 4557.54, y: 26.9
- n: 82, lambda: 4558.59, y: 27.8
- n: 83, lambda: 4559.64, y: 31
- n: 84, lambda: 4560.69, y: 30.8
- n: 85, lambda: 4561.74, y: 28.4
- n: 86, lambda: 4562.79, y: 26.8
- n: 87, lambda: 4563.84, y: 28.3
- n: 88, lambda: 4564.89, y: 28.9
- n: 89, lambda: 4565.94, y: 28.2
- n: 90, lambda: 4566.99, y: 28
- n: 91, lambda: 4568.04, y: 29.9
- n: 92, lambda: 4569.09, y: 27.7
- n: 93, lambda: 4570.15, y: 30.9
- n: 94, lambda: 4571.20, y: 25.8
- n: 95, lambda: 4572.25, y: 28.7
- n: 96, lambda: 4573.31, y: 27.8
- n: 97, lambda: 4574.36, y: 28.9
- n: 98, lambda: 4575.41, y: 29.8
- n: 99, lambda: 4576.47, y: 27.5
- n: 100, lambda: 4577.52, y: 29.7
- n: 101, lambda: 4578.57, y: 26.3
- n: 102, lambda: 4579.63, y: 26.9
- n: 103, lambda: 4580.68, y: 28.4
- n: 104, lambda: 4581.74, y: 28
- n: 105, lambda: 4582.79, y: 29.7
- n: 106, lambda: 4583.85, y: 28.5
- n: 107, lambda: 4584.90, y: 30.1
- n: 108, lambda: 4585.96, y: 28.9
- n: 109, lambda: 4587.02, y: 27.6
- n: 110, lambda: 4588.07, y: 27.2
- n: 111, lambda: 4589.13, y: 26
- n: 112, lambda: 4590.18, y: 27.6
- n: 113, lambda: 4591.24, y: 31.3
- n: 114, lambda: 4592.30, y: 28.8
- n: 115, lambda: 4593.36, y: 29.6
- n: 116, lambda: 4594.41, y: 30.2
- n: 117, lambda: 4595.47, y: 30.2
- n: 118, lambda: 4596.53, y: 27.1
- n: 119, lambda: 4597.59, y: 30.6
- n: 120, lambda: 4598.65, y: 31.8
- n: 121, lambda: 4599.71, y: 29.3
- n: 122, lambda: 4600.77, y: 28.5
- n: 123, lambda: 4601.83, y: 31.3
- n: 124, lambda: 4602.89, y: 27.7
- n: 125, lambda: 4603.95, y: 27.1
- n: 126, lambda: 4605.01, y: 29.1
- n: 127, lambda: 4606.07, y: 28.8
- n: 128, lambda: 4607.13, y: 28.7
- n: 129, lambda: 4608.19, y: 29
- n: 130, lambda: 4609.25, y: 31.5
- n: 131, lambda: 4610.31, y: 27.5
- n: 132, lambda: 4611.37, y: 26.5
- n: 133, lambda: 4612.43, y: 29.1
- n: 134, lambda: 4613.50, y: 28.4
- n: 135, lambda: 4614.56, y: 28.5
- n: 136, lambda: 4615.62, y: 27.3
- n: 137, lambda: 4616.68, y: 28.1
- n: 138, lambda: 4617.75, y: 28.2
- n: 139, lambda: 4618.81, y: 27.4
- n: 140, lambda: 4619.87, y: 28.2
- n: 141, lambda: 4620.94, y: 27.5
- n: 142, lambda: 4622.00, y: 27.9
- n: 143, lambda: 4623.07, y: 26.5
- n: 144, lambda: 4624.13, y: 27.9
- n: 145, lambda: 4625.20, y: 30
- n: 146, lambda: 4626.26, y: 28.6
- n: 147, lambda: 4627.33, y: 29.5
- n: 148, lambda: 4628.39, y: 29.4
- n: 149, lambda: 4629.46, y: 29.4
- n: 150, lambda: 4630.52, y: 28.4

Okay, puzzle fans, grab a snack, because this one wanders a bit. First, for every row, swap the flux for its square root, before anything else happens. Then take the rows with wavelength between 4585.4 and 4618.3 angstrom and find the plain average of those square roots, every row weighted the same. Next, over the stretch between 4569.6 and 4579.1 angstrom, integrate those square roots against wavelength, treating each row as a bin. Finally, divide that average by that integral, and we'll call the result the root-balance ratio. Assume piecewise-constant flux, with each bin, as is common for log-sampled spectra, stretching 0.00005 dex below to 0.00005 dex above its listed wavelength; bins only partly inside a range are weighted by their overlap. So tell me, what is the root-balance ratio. 0.11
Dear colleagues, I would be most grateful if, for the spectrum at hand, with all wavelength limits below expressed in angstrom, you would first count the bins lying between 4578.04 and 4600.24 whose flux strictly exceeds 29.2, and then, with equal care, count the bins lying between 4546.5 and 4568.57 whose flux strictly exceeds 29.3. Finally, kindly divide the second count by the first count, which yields 0.56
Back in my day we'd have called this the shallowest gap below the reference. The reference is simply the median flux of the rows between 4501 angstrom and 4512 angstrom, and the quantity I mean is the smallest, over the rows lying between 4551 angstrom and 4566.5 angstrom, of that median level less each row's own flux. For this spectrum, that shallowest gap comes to -2.1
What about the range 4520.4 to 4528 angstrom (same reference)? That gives -1.7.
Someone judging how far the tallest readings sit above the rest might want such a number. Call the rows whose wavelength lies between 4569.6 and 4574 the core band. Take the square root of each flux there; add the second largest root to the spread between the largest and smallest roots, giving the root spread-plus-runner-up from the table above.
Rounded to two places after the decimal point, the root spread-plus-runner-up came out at 5.84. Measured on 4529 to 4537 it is 6.07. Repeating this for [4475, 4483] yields 5.80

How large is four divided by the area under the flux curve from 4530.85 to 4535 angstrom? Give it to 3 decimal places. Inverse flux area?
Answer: 0.033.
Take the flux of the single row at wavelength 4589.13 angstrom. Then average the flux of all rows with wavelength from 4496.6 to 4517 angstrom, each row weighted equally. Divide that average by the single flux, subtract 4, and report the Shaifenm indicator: -2.886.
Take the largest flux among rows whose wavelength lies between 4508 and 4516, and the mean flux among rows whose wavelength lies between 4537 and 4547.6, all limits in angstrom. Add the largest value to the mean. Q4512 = 58.8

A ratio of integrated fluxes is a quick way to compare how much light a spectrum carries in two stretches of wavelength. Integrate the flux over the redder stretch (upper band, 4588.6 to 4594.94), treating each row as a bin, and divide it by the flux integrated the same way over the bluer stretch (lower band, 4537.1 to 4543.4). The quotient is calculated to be 1.02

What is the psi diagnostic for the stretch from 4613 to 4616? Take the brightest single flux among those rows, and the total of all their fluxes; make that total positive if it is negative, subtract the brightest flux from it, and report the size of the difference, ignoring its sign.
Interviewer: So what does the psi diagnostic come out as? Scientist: 56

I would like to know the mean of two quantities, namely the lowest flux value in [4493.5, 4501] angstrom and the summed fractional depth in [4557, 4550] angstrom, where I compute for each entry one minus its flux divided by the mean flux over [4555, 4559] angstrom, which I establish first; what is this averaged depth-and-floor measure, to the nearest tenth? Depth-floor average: 13.7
